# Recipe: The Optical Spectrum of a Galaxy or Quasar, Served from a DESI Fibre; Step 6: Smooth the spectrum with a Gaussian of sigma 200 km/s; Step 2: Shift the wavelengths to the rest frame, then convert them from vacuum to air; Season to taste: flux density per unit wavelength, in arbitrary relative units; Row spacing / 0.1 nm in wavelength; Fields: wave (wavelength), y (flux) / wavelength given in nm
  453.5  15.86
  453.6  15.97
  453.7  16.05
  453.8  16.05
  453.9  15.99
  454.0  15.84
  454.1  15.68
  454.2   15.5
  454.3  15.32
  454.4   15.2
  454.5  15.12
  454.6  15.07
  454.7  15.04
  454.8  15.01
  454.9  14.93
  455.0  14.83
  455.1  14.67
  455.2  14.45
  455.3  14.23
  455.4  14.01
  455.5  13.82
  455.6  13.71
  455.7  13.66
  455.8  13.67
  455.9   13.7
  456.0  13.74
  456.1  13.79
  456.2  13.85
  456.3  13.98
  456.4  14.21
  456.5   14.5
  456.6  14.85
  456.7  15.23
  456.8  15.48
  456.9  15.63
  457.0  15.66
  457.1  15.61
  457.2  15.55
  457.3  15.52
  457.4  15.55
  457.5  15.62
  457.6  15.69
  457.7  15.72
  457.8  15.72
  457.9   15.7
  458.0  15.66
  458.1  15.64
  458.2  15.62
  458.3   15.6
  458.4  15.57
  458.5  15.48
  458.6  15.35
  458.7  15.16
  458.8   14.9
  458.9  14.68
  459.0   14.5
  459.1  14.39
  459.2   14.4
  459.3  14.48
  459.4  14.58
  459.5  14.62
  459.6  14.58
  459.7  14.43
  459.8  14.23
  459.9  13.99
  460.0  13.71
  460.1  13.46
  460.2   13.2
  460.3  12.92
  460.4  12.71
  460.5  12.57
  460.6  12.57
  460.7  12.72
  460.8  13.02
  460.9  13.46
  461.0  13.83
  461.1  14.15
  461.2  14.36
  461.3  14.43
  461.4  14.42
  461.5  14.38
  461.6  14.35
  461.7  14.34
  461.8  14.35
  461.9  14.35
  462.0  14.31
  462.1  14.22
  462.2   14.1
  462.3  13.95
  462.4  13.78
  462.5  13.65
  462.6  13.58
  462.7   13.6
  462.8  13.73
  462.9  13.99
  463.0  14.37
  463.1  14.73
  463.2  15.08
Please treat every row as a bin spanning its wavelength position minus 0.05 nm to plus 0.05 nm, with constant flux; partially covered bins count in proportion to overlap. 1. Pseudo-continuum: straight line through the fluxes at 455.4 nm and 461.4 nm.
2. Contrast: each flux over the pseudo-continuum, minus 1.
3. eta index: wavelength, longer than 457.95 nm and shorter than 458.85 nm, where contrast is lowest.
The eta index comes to 458.8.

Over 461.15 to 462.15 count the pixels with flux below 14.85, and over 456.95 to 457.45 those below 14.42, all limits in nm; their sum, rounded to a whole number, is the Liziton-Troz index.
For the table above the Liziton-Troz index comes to 10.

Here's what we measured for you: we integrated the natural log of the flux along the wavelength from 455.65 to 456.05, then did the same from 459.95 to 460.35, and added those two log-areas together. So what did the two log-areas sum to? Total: 2.08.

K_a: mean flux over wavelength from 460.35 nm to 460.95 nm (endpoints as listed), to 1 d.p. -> 12.8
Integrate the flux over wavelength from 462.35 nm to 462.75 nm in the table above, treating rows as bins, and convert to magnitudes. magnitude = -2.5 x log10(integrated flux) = -1.84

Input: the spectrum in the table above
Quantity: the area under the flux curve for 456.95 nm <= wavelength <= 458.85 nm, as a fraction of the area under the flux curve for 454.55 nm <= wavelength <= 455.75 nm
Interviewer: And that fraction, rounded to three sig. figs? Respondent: 1.70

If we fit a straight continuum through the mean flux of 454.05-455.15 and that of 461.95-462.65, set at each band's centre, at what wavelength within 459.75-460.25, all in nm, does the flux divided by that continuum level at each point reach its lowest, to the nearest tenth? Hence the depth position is 460.2 nm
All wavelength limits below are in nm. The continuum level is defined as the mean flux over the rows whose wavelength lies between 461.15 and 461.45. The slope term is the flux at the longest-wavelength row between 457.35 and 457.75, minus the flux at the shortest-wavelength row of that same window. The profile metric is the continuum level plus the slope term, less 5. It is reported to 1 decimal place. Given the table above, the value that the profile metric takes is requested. 9.6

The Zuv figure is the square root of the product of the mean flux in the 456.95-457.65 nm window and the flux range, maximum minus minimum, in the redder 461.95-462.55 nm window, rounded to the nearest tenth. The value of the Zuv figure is 3.2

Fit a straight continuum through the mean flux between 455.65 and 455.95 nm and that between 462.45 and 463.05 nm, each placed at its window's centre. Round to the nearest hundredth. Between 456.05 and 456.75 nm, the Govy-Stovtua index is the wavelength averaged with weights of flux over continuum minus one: 456.55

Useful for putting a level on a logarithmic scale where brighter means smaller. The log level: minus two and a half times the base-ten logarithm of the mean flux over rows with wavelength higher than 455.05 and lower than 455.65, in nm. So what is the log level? -2.88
